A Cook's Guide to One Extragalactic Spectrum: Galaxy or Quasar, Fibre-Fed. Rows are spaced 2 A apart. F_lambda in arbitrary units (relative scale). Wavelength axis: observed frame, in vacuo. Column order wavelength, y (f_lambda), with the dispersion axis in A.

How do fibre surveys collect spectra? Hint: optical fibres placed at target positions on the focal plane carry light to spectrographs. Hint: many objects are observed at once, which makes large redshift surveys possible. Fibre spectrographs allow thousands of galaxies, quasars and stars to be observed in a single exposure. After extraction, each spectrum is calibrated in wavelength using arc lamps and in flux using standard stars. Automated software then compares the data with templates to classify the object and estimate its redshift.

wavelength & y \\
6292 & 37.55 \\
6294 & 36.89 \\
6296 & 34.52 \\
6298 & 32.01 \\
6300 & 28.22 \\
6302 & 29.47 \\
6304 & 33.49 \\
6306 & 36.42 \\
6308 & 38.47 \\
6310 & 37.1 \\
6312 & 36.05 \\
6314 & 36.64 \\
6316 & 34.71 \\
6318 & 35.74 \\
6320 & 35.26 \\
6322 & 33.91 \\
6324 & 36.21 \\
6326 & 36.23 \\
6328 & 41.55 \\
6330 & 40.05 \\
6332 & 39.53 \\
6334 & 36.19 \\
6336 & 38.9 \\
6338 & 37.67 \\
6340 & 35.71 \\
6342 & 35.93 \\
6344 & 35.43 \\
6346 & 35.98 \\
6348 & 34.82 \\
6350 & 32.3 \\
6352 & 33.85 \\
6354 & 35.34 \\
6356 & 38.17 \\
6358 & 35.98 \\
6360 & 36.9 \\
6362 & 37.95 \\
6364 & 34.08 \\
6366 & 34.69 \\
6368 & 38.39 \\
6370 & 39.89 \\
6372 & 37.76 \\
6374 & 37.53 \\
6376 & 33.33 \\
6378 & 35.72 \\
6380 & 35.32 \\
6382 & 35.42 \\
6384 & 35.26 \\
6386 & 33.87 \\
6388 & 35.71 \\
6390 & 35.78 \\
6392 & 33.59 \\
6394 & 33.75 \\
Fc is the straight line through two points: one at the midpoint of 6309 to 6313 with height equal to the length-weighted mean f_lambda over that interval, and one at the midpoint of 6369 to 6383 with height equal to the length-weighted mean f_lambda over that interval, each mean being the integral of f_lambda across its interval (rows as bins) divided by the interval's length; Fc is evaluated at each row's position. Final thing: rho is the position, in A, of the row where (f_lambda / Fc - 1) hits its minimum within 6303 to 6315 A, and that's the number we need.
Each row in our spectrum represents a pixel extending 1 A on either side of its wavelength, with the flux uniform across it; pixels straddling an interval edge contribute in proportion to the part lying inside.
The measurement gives 6304 A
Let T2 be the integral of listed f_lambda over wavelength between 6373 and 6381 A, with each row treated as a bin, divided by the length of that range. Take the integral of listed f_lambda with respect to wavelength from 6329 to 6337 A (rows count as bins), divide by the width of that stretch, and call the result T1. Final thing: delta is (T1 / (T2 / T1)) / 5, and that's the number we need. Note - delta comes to 8.4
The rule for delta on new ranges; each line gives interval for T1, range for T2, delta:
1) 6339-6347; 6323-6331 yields 6.6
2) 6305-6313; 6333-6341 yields 7.4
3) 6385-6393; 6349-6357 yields 6.9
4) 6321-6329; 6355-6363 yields 7.3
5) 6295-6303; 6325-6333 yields 4.9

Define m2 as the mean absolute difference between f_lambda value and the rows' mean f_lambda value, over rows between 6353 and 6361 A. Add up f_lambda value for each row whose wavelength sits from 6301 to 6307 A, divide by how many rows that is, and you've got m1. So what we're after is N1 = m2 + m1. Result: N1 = 34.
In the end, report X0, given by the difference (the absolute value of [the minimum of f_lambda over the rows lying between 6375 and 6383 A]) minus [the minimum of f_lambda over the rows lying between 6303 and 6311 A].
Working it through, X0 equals -0.2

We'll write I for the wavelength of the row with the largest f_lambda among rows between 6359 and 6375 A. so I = 6370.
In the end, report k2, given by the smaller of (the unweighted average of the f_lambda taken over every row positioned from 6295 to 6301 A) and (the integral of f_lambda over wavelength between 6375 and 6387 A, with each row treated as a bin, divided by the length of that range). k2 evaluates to 31.6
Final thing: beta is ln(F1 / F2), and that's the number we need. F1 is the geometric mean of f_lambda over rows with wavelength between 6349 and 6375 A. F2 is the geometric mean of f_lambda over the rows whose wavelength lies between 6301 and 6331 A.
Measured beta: 0.01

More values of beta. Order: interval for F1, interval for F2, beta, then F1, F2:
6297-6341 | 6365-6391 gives -0.01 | 35.7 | 36.0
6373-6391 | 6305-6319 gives -0.03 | 35.3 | 36.4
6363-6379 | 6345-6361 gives 0.03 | 36.4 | 35.4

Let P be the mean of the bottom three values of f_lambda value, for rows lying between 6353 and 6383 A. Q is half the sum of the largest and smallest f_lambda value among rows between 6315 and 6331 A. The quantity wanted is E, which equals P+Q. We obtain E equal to 72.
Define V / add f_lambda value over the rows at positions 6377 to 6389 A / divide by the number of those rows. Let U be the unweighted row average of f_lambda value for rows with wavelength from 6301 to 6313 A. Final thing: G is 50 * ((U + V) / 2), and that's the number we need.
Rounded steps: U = 35.2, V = 35.2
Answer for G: 1760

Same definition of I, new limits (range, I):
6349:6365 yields 6356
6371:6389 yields 6372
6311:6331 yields 6328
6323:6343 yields 6328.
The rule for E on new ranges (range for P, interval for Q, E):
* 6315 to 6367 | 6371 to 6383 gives 69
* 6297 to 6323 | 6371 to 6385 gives 65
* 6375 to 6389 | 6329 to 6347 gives 72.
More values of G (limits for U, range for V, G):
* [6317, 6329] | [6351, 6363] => 1821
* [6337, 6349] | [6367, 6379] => 1826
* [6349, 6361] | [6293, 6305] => 1696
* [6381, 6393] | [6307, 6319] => 1785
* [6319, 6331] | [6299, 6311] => 1777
